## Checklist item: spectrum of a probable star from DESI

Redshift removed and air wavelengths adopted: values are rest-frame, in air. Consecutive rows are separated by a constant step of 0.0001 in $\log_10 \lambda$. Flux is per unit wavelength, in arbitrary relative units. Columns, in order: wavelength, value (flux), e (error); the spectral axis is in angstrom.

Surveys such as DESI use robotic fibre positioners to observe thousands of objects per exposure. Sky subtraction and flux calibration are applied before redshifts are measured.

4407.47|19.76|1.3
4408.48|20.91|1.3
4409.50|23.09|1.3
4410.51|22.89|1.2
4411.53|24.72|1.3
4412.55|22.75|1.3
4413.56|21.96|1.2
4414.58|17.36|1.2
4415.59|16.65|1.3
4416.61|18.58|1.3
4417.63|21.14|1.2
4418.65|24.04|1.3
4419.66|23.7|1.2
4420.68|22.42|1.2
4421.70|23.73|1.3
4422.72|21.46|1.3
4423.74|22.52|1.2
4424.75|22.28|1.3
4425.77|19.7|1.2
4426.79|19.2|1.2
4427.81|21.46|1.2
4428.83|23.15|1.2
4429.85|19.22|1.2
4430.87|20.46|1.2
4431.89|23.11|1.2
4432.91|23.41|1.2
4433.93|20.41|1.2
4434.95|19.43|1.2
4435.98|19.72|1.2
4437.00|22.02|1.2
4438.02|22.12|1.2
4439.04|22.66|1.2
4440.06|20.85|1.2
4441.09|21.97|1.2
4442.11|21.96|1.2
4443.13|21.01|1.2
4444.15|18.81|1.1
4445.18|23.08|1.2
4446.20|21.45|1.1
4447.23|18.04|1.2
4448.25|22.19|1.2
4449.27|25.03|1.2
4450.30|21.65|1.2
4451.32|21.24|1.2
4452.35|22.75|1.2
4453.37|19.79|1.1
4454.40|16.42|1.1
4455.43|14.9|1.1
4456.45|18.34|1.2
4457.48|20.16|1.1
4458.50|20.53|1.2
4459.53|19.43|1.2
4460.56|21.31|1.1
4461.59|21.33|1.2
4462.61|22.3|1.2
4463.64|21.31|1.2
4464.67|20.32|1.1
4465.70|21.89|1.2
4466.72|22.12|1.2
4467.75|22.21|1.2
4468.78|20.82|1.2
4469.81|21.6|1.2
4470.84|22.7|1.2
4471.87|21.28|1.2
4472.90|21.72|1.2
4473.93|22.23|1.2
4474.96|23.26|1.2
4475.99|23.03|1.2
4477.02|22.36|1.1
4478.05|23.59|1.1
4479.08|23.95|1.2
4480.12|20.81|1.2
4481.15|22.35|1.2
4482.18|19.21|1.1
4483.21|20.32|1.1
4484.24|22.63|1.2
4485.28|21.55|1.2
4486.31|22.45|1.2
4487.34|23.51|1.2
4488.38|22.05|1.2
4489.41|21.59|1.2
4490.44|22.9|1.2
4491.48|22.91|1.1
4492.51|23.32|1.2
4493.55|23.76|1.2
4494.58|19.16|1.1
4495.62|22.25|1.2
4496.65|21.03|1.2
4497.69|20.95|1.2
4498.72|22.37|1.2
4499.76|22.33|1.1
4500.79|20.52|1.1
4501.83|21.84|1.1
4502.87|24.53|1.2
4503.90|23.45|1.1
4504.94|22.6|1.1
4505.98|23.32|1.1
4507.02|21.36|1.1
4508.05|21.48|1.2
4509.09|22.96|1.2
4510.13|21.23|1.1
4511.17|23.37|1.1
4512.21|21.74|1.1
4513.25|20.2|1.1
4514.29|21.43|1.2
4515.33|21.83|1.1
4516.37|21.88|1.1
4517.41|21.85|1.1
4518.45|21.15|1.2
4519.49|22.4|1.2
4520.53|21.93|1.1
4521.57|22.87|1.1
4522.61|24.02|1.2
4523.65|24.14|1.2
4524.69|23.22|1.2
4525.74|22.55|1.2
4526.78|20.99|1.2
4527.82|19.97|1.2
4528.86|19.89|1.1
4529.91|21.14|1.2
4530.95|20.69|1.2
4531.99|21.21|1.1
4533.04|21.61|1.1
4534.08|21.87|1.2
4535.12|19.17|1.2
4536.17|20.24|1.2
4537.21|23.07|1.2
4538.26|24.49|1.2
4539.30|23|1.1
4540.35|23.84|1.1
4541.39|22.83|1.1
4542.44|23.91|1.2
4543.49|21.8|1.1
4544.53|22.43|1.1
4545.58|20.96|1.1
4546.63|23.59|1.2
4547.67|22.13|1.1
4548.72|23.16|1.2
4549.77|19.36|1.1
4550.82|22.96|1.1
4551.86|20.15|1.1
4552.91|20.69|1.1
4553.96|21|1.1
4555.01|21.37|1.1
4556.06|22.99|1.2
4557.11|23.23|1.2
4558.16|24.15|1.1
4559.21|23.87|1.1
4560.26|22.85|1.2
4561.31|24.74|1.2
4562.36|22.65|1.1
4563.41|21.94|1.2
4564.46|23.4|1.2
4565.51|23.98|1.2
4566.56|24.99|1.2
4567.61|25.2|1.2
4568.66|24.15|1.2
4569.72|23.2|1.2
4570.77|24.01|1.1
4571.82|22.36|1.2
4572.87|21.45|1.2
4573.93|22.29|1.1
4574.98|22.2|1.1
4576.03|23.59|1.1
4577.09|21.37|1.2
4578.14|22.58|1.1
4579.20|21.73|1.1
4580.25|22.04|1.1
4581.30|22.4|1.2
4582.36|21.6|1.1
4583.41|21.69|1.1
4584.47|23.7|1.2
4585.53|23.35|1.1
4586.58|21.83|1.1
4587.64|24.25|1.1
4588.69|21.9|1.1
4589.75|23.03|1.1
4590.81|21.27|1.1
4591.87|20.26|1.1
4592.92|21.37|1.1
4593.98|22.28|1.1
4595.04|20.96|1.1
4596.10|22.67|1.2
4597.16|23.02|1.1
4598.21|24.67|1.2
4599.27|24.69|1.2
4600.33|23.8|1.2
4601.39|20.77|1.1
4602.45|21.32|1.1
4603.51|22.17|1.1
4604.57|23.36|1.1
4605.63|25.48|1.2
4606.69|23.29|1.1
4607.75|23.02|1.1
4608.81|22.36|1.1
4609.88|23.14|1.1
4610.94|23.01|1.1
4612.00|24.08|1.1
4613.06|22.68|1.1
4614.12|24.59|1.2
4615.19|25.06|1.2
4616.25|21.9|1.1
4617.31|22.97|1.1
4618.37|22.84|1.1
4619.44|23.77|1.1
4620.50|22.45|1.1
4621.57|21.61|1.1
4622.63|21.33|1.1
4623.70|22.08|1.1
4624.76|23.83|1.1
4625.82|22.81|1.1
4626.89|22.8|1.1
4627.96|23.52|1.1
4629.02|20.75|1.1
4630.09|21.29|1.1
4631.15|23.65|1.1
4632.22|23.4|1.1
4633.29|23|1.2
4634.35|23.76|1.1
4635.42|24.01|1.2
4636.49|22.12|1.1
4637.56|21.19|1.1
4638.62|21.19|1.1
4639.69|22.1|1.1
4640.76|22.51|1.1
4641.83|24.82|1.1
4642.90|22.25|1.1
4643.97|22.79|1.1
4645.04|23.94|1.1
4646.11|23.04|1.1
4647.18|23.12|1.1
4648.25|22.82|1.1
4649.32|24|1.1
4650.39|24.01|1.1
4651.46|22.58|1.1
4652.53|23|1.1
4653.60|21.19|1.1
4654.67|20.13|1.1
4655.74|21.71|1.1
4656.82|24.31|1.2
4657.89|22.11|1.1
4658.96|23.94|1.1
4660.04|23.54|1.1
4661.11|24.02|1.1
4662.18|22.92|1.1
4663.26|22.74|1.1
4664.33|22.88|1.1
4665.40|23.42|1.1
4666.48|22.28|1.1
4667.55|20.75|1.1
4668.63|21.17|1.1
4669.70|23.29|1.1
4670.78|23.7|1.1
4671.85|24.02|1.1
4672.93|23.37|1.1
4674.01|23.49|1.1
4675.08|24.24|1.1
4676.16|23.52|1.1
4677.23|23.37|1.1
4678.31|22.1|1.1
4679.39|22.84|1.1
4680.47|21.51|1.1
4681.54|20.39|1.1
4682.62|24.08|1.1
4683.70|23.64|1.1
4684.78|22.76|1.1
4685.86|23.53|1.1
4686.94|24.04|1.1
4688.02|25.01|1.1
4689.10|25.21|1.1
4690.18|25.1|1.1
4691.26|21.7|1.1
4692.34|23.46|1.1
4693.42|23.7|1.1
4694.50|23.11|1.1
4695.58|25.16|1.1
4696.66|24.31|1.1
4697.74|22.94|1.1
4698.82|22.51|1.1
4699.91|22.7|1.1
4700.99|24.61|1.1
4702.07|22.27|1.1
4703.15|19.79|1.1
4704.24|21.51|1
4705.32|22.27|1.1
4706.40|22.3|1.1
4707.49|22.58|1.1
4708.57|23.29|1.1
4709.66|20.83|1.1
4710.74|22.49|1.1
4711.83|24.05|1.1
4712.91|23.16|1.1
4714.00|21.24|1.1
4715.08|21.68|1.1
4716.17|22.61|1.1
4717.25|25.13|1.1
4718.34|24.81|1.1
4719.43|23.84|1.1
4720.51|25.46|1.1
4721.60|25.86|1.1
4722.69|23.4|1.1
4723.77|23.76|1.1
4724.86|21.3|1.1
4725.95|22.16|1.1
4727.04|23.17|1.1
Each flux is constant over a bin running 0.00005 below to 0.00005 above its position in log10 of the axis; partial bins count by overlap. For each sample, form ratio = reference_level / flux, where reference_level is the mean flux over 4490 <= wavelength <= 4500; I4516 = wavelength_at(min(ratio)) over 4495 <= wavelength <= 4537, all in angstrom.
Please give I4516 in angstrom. 4502.87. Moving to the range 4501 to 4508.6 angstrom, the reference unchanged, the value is 4502.87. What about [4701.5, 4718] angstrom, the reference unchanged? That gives 4717.25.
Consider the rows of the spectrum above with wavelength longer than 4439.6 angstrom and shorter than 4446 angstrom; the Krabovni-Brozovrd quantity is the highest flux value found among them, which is 23.08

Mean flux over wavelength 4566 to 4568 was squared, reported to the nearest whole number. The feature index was 630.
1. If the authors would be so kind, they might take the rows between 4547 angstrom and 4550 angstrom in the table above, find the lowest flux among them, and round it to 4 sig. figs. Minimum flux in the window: 19.36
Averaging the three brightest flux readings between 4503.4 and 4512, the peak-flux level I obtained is 23.4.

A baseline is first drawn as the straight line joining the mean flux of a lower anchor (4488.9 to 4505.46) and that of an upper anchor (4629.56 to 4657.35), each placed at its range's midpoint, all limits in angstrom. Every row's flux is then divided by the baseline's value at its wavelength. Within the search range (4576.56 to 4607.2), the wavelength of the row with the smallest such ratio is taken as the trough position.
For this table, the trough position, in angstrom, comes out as 4591.87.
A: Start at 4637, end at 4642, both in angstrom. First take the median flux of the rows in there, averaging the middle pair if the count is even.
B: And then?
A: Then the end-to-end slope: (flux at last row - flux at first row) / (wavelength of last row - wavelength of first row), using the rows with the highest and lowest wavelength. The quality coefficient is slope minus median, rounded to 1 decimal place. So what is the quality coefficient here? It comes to -21.2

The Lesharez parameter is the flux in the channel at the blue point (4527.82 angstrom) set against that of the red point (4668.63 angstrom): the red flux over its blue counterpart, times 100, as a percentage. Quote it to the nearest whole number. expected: 106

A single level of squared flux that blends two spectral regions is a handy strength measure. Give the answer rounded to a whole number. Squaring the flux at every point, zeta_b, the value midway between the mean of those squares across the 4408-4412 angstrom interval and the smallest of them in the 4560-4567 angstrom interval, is 504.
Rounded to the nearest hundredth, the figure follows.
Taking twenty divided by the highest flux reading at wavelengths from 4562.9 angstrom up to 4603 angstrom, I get 0.79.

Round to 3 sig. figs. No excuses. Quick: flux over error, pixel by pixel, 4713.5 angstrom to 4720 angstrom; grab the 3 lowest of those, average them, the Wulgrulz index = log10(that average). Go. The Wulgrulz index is 1.30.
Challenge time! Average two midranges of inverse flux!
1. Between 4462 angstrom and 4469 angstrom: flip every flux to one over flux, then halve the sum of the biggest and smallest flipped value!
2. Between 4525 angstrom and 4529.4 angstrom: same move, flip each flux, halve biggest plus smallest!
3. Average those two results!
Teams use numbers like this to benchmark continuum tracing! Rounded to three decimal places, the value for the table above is 0.047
